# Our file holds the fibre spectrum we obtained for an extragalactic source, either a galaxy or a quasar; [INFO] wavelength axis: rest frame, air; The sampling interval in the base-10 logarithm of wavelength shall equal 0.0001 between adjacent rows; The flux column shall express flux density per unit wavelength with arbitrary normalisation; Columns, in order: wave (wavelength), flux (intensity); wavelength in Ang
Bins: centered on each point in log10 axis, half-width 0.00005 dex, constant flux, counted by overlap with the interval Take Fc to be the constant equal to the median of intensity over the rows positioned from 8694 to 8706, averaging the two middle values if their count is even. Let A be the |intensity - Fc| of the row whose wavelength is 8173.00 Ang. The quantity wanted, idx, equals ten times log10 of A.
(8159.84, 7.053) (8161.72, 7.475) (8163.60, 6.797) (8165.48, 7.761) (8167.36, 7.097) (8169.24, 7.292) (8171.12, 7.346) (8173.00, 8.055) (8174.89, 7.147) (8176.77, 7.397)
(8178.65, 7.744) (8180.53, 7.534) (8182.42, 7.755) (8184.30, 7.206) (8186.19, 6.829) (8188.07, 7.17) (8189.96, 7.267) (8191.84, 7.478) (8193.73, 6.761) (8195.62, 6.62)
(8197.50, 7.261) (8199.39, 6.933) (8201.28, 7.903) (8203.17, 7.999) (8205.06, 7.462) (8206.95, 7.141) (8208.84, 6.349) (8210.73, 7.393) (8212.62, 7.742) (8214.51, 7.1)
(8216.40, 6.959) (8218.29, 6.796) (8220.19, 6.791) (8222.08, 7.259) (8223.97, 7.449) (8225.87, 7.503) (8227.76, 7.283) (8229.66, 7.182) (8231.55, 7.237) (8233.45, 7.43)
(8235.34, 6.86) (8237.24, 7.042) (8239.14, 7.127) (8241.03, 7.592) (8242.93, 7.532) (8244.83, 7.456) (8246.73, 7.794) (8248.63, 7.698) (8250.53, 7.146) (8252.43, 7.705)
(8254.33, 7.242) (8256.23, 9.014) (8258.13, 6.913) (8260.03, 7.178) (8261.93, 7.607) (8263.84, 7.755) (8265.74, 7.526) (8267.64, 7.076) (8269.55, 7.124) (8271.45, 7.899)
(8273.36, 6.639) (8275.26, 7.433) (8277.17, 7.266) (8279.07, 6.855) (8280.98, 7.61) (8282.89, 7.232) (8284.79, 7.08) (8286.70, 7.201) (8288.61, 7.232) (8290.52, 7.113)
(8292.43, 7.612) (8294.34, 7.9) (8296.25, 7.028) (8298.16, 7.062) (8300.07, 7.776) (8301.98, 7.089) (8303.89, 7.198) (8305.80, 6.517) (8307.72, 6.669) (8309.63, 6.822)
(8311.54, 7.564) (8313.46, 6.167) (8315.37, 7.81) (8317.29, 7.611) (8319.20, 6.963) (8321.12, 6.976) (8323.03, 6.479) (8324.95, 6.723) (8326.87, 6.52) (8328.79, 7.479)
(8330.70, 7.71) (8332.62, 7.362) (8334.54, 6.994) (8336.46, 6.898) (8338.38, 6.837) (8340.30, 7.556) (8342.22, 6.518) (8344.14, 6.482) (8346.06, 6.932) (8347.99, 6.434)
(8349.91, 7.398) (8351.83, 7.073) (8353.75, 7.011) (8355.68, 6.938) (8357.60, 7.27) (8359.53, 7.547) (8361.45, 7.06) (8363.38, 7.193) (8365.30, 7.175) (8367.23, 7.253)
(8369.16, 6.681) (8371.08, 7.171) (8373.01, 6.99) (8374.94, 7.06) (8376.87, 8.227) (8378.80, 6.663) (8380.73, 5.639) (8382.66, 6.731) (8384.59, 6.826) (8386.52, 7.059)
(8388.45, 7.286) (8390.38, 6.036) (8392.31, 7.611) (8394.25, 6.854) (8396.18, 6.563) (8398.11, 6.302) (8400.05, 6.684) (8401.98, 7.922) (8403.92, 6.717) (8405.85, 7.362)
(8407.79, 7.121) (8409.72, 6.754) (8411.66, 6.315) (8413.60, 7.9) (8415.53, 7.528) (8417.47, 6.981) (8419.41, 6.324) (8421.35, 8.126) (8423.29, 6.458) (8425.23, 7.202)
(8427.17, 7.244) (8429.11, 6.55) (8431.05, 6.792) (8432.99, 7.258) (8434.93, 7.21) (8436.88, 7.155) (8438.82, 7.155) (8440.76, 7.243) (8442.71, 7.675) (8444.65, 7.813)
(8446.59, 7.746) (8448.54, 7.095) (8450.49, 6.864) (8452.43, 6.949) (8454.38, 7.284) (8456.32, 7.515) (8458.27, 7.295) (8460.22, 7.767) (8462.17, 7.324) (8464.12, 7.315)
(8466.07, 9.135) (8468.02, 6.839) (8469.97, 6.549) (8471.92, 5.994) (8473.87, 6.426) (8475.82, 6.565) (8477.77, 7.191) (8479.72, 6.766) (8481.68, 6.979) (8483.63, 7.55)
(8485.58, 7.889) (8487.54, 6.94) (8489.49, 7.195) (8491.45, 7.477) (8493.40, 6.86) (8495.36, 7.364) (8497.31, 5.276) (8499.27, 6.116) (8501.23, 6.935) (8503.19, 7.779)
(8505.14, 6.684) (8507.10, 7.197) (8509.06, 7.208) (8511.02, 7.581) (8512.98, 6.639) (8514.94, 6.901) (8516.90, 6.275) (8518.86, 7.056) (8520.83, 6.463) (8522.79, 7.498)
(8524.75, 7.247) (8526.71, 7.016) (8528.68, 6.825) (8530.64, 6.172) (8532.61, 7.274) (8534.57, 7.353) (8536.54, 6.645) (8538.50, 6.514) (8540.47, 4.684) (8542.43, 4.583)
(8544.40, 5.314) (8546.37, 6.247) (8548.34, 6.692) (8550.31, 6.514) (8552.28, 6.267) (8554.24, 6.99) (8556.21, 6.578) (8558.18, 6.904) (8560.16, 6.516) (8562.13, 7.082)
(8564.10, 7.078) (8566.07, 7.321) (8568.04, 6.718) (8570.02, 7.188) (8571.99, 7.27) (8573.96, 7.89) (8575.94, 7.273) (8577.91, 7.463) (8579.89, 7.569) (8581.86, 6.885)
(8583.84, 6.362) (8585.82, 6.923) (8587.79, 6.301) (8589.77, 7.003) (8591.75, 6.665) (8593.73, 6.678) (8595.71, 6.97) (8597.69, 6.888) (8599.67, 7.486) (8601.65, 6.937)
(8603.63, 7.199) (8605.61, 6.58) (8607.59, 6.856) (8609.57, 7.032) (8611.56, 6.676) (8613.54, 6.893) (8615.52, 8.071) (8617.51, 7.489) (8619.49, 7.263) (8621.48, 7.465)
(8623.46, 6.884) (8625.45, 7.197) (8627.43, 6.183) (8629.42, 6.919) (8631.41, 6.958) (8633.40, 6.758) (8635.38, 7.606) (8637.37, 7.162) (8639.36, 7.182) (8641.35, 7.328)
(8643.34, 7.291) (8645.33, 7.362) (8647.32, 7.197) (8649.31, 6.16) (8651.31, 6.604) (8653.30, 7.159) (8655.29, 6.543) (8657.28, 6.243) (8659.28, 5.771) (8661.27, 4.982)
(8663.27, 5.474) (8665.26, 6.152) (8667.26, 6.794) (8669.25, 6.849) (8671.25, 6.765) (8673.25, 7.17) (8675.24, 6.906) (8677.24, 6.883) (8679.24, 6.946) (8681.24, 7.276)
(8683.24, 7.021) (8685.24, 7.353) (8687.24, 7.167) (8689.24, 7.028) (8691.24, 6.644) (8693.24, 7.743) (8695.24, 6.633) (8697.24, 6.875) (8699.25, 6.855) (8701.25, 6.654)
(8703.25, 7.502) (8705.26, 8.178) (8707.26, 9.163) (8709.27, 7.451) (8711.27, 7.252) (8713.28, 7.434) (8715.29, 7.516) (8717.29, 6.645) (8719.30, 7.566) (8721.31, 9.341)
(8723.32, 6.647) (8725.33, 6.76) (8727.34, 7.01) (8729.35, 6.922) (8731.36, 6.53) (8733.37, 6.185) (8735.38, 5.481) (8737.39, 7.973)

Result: 0.8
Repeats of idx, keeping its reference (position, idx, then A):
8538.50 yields -4.5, 0.35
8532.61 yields -3.9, 0.41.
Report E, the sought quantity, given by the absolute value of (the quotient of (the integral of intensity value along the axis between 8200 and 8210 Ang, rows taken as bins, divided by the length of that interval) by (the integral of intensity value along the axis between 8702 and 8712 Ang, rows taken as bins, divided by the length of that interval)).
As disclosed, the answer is 0.93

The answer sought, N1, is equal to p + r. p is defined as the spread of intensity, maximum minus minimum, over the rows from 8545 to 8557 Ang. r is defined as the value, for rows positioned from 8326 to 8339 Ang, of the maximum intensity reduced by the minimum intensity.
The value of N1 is 1.9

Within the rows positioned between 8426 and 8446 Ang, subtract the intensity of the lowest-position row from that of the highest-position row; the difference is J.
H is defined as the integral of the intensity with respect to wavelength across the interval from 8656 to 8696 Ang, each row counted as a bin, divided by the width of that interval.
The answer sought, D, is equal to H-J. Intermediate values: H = 6.69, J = 0.57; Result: 6.1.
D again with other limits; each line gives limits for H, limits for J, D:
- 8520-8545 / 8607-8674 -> 6.1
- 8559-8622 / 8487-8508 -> 6.8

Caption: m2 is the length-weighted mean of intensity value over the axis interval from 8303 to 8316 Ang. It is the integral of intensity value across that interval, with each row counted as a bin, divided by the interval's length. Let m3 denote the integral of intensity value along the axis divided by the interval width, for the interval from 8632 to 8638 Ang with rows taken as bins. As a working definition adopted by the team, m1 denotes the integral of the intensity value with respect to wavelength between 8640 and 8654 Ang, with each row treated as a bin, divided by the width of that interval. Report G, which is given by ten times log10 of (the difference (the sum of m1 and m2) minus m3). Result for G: 8.32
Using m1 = 7.01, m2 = 6.94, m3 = 7.2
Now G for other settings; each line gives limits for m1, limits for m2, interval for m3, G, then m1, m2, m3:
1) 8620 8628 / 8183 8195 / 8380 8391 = 8.74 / 6.99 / 7.12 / 6.6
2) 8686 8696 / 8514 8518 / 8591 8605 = 8.26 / 7.06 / 6.60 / 7.0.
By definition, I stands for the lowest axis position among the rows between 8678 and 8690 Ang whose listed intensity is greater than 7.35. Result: 8685.24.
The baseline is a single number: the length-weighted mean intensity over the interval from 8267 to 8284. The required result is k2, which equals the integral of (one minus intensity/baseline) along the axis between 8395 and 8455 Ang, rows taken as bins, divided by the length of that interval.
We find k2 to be 0.019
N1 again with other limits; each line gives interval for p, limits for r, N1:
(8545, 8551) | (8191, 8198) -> 1.3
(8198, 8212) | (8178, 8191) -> 2.6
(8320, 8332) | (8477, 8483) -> 1.7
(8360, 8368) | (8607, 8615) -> 0.5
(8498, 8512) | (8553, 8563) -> 2.2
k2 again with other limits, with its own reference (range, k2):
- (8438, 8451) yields -0.021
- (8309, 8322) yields 0.014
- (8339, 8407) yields 0.036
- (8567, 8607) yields 0.031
